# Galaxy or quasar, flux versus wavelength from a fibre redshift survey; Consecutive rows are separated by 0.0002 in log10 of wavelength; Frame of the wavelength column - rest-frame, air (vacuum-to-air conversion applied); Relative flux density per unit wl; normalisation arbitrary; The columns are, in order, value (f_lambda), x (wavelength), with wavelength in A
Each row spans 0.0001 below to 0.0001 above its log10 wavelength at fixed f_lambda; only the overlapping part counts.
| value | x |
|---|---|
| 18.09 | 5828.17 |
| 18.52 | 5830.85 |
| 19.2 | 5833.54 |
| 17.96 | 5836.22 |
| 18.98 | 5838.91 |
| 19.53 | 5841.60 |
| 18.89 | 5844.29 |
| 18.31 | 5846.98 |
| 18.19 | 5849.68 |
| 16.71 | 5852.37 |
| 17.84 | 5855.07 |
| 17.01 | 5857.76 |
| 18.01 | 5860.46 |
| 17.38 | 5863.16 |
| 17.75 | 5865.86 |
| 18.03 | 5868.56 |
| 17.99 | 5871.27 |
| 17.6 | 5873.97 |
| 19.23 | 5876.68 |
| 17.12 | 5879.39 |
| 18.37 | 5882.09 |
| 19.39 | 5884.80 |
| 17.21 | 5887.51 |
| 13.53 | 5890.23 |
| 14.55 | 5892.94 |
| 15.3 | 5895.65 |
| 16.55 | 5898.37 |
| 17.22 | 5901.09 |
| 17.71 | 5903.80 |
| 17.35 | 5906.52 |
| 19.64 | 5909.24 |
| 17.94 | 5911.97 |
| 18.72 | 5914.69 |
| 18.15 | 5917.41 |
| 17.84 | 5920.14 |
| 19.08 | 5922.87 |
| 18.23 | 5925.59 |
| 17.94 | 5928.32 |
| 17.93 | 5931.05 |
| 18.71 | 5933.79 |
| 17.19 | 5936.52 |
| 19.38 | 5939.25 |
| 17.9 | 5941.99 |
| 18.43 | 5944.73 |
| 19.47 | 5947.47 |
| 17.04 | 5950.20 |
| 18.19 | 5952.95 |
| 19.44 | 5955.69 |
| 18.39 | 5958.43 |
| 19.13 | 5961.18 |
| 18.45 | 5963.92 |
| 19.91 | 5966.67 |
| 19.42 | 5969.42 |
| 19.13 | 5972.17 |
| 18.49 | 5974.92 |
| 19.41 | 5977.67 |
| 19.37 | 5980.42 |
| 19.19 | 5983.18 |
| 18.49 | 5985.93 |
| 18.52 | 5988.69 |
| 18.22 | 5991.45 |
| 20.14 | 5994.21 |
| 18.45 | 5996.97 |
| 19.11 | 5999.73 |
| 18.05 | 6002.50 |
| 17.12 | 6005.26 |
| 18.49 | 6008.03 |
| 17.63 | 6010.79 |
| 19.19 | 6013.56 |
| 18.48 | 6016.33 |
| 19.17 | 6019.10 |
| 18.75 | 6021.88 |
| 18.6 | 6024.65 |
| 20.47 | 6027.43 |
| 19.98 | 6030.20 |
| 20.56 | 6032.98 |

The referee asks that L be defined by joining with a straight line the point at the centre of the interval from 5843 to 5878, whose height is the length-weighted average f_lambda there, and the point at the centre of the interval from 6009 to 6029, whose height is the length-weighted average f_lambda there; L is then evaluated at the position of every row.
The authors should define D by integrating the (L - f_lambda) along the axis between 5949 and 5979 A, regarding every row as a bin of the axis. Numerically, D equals -8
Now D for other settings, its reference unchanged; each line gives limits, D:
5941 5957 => 1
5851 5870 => 7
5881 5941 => 36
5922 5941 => 1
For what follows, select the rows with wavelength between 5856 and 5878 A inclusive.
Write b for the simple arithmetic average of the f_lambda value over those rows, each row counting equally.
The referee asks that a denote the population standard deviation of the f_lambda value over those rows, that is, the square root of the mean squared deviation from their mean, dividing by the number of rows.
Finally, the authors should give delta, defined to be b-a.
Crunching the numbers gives 17.3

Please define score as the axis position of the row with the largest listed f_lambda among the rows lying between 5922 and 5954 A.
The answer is 5947.47 A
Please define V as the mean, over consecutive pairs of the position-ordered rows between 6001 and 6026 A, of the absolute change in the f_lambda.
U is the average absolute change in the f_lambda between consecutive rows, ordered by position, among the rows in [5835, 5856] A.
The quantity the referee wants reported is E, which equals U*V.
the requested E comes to 0.66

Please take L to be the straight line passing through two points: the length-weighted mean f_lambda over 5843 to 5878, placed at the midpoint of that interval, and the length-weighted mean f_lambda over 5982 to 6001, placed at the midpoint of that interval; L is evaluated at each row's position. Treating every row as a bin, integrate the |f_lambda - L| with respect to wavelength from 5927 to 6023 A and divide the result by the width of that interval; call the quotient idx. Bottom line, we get 0.63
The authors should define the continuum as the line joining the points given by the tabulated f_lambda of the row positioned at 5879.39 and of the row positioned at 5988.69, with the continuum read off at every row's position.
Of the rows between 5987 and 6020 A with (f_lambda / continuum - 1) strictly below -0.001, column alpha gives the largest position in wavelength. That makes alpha 6016.33 A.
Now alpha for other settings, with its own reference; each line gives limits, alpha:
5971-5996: 5991.45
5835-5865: 5852.37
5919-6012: 6010.79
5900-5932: 5906.52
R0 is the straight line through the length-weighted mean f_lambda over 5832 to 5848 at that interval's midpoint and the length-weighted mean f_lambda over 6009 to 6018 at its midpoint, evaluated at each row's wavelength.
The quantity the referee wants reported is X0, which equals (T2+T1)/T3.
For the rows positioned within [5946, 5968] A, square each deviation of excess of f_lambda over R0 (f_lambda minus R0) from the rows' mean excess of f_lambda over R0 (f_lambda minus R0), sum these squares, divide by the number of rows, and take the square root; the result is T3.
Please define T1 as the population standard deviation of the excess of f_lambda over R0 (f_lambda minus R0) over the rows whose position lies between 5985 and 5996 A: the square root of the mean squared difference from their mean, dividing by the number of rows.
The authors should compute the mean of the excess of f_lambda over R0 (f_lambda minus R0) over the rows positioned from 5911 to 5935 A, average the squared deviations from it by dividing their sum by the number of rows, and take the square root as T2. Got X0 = 1.37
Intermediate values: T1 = 0.76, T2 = 0.42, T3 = 0.87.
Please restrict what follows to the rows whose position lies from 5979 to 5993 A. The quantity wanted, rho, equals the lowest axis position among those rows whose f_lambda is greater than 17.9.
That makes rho 5980.42 A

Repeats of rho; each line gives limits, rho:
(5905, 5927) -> 5909.24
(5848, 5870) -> 5849.68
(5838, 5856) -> 5838.91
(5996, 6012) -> 5996.97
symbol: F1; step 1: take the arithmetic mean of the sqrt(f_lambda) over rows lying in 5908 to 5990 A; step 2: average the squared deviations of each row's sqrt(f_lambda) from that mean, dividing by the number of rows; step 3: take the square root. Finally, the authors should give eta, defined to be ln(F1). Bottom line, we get -2.49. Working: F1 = 0.083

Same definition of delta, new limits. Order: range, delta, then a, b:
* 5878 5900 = 14.7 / 1.83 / 16.5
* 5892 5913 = 15.5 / 1.48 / 17.0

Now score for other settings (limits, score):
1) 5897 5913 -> 5909.24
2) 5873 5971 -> 5966.67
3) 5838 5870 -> 5841.60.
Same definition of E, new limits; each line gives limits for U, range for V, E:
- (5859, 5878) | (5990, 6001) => 0.79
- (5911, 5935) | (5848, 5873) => 0.43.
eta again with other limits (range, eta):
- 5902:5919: -2.44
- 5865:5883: -2.63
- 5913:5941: -2.62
